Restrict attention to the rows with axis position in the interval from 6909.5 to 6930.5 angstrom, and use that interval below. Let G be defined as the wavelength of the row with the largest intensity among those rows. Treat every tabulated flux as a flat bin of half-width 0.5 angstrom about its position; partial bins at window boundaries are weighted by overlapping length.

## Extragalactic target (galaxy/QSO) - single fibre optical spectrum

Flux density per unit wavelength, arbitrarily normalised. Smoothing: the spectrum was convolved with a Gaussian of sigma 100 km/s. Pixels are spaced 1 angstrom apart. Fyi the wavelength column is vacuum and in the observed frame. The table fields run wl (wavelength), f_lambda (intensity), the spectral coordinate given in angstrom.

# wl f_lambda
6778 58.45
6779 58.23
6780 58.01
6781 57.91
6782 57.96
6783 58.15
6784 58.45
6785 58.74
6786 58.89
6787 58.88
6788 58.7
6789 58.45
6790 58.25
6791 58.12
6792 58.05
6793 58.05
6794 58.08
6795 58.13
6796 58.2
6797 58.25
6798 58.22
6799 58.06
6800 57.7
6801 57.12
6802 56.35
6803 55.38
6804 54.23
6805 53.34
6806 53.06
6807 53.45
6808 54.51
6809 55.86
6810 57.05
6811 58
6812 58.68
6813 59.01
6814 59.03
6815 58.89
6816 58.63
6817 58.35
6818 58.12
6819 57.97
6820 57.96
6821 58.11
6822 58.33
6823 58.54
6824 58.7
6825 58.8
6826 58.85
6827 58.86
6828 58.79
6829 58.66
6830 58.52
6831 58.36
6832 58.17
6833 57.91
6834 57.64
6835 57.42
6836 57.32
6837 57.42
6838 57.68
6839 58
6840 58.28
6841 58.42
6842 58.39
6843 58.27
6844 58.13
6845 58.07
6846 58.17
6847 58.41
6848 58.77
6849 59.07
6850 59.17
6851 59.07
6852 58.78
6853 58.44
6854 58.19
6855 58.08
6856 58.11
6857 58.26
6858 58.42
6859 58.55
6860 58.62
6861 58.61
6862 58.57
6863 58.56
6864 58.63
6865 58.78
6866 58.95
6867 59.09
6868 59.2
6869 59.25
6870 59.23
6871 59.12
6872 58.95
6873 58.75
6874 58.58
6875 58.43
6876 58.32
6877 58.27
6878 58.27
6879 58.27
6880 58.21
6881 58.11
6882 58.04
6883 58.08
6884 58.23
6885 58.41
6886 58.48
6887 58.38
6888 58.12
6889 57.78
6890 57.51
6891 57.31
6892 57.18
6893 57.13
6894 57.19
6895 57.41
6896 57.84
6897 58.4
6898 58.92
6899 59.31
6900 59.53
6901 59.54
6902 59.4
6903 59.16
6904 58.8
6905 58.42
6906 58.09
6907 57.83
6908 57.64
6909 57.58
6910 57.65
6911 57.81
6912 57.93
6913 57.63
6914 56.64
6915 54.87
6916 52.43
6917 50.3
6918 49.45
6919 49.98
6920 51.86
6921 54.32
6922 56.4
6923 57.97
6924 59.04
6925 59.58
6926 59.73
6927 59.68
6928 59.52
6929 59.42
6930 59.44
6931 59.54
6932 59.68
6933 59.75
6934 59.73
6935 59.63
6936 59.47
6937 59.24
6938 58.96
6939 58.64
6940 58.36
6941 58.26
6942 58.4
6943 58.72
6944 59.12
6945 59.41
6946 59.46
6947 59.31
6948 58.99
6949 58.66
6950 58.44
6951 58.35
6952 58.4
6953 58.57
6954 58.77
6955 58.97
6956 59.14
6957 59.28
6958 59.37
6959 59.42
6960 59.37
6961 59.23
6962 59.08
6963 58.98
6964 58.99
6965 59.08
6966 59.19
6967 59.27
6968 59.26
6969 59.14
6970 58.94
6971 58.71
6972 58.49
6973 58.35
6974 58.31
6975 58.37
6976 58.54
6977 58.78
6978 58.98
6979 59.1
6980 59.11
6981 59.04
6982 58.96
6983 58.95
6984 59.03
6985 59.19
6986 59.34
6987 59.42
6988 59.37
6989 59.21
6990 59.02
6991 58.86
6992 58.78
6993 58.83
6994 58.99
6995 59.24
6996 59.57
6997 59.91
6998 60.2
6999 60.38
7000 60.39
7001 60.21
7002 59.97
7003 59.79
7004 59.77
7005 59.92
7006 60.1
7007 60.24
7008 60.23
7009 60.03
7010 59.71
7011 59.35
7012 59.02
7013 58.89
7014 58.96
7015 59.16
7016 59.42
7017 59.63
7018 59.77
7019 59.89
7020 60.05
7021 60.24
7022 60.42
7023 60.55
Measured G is 6926 angstrom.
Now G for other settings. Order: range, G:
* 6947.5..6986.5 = 6959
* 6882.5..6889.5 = 6886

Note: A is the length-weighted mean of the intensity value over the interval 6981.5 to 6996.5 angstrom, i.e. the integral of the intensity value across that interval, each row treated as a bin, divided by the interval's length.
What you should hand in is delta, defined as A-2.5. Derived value 56.6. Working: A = 59.1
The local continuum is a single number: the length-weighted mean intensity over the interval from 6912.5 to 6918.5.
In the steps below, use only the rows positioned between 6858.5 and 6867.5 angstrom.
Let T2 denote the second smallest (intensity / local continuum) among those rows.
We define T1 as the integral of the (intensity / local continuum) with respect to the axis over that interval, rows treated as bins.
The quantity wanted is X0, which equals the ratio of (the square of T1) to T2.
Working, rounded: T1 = 9.87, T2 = 1.093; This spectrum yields 89.0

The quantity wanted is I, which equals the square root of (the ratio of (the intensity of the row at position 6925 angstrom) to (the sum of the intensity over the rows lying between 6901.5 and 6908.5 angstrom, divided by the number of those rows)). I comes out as 1.01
